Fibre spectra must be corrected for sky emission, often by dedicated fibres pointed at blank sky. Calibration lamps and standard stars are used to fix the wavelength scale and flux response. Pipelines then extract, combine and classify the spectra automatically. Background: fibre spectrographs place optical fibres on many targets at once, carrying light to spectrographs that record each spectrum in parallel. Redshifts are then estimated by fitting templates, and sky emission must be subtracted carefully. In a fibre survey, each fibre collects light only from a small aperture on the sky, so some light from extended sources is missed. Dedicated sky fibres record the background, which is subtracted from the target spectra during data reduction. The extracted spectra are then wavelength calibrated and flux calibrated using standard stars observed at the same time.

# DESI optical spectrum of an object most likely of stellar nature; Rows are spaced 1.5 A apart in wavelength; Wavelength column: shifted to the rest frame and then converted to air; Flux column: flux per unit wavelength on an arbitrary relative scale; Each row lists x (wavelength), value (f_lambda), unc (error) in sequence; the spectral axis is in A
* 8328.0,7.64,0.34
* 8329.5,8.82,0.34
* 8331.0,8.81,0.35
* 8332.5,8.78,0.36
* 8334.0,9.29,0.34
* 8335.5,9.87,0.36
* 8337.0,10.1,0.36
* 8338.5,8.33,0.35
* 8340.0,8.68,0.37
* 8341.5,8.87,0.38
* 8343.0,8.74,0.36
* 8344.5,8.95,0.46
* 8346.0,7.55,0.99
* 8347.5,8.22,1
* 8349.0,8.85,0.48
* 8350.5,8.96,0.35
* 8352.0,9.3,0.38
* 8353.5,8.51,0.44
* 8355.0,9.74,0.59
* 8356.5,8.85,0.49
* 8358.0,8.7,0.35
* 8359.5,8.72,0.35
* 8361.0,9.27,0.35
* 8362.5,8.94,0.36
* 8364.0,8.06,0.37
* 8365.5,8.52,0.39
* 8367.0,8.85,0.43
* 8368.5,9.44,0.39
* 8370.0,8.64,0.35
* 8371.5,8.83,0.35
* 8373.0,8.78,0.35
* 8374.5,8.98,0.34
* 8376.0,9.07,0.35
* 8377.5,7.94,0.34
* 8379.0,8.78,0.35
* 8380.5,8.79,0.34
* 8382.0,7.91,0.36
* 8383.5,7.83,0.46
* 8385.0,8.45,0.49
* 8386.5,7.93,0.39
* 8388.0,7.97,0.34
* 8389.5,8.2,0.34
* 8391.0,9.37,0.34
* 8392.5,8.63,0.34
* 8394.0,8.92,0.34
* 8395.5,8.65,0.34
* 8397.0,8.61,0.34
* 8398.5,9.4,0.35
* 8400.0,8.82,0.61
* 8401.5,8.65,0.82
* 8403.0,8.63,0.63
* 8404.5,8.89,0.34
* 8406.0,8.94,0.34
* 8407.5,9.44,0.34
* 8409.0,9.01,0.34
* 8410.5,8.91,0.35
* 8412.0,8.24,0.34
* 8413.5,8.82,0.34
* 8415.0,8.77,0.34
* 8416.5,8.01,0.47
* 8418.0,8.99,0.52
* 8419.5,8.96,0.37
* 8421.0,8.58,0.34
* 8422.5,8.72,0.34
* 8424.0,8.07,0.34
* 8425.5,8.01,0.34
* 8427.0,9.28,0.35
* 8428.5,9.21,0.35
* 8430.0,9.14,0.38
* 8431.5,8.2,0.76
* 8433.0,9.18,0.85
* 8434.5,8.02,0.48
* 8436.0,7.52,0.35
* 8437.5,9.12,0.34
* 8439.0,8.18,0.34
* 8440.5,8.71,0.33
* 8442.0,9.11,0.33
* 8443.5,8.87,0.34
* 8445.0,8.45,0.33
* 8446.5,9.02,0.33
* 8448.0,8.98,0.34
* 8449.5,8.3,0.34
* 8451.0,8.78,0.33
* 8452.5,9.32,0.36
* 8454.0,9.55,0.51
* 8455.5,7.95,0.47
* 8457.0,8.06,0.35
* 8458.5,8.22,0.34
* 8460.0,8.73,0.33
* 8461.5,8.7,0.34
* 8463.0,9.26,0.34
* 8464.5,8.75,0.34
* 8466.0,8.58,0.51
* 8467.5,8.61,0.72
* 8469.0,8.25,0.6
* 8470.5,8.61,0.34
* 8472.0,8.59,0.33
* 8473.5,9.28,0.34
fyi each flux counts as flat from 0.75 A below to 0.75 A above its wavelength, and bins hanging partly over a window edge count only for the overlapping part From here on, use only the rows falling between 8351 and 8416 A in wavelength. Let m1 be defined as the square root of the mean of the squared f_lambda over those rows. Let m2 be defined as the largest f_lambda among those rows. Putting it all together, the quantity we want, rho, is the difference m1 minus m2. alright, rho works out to -0.99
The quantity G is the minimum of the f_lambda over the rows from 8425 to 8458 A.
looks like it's 7.52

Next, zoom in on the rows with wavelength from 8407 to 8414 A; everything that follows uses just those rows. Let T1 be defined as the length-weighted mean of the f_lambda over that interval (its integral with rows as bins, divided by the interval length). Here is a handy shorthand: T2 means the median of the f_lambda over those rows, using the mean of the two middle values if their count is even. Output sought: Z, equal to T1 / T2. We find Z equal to 1.00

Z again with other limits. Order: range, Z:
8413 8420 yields 0.99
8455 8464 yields 1.01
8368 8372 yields 1.01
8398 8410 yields 1.01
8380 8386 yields 1.00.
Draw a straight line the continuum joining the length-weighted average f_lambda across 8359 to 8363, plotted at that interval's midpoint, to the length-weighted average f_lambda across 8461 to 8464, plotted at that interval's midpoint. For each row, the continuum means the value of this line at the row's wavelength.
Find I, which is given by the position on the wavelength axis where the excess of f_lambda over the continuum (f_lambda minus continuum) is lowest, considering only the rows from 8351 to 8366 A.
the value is 8364.0 A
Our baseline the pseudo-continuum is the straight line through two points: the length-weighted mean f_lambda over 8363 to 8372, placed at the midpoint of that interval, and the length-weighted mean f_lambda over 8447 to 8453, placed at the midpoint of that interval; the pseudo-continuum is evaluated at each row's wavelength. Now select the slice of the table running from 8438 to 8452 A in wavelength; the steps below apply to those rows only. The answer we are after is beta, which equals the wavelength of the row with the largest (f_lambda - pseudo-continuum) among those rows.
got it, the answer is 8442.0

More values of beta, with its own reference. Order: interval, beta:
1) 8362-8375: 8368.5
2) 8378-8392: 8391.0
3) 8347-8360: 8355.0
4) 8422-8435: 8427.0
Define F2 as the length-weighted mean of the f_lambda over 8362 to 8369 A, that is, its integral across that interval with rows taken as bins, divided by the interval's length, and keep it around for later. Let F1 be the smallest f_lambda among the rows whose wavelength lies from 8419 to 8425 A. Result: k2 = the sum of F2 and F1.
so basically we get 16.8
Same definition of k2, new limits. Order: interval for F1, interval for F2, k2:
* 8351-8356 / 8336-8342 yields 17.5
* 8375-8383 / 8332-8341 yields 17.1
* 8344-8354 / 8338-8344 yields 16.2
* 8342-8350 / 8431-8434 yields 16.2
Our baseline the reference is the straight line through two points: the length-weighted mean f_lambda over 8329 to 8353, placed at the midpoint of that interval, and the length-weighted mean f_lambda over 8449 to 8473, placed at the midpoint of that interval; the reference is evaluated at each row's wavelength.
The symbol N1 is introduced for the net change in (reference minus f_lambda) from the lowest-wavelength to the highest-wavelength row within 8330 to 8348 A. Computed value 0.56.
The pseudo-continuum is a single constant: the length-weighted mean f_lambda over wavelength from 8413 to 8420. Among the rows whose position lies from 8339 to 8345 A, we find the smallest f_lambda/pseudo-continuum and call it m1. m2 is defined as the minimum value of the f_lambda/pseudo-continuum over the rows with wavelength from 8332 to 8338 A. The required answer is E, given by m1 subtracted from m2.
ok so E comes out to 0.01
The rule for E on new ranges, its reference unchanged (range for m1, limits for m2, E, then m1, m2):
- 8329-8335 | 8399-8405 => -0.02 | 1.01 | 0.99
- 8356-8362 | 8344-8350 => -0.13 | 1.00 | 0.87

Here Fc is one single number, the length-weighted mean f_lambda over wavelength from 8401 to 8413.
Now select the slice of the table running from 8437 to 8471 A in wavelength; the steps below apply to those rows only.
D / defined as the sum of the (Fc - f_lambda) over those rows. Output 3.3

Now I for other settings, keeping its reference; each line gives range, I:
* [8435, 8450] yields 8436.0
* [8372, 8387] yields 8383.5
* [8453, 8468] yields 8455.5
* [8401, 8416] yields 8412.0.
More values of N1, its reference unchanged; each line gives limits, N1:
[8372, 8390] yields 0.55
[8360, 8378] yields 1.30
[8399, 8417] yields 0.78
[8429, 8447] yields 0.09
